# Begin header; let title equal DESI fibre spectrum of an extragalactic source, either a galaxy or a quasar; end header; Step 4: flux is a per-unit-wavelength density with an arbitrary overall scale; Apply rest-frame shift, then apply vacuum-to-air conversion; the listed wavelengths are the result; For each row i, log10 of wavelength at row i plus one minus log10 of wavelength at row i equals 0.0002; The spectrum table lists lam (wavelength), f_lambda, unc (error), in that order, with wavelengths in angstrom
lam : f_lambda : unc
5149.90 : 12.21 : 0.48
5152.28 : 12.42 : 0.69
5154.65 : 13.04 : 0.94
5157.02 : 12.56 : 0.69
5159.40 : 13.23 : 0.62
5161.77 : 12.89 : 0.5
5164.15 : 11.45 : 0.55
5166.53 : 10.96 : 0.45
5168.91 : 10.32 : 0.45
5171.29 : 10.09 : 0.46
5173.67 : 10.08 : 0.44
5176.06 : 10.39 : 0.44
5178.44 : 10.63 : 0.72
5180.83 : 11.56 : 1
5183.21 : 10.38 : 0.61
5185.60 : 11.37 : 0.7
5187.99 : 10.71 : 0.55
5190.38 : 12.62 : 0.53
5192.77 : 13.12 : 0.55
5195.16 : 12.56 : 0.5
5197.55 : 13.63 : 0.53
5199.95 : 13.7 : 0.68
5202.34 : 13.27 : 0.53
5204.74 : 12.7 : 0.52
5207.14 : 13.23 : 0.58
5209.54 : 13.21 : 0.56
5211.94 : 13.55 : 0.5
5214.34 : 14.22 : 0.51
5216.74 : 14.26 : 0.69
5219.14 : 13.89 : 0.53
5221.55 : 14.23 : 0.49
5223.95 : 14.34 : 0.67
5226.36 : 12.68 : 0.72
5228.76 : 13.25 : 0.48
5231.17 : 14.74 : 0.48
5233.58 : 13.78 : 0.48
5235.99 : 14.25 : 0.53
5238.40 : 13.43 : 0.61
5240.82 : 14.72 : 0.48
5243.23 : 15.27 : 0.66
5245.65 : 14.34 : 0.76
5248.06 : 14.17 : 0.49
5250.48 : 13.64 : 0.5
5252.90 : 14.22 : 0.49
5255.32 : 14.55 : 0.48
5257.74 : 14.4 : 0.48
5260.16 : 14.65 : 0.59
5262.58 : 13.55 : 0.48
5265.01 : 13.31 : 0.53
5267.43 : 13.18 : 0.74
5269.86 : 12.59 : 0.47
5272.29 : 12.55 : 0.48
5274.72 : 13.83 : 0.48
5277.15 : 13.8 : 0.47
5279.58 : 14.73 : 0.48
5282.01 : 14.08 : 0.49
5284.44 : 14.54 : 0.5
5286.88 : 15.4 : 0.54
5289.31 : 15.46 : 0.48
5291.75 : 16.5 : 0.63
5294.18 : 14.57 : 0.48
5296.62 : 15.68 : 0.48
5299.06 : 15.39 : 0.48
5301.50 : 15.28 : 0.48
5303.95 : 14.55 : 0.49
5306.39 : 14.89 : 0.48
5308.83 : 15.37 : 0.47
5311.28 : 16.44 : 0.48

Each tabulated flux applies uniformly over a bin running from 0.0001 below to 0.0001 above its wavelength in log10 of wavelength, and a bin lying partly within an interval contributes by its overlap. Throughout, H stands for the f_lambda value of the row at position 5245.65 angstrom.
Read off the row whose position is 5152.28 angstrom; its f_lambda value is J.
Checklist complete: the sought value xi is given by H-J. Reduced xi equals 1.9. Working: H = 14.34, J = 12.42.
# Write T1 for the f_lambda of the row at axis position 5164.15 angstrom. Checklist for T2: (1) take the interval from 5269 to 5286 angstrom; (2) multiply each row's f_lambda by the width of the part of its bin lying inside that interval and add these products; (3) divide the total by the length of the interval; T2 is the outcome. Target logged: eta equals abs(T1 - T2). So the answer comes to 2.3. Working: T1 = 11.45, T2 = 13.8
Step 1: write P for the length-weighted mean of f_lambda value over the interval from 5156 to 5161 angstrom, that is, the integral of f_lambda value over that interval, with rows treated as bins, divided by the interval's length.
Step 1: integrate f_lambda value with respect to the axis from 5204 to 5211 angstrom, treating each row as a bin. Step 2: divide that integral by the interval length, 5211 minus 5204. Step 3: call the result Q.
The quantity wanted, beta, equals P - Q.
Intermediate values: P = 12.9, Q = 13.1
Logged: -0.2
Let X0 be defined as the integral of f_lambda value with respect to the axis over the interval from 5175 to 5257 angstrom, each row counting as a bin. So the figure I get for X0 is 1088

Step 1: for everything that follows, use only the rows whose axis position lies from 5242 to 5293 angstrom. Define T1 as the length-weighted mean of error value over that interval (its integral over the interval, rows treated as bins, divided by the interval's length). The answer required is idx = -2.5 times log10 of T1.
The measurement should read 0.68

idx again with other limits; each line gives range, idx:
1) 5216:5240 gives 0.62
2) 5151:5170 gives 0.53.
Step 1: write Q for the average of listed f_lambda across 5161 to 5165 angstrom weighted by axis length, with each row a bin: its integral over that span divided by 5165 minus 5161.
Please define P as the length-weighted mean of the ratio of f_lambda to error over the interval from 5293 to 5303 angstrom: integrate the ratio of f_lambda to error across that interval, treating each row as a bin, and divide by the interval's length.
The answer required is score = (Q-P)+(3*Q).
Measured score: 17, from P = 31.7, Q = 12.1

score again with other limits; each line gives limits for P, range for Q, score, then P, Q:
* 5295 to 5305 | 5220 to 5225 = 25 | 31.5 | 14.3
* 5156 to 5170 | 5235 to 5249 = 35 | 22.3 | 14.4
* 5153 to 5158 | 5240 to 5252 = 42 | 16.2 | 14.4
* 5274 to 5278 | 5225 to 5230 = 23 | 29.1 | 13.0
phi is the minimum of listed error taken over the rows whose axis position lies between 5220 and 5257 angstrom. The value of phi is 0.480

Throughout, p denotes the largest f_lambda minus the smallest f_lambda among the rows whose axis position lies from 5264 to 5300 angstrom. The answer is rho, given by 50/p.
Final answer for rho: 13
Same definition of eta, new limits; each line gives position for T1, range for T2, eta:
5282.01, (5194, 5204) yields 0.8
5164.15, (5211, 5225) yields 2.6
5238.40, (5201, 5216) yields 0.0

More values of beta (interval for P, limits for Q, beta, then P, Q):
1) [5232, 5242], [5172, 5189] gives 3.4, 14.1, 10.7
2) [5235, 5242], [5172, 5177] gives 3.9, 14.1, 10.2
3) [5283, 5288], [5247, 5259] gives 0.7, 14.9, 14.2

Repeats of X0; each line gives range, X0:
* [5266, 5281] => 202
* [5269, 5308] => 571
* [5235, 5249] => 201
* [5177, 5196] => 220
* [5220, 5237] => 236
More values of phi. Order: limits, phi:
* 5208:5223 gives 0.490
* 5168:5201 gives 0.440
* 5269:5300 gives 0.470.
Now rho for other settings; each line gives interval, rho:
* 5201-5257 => 19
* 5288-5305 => 26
